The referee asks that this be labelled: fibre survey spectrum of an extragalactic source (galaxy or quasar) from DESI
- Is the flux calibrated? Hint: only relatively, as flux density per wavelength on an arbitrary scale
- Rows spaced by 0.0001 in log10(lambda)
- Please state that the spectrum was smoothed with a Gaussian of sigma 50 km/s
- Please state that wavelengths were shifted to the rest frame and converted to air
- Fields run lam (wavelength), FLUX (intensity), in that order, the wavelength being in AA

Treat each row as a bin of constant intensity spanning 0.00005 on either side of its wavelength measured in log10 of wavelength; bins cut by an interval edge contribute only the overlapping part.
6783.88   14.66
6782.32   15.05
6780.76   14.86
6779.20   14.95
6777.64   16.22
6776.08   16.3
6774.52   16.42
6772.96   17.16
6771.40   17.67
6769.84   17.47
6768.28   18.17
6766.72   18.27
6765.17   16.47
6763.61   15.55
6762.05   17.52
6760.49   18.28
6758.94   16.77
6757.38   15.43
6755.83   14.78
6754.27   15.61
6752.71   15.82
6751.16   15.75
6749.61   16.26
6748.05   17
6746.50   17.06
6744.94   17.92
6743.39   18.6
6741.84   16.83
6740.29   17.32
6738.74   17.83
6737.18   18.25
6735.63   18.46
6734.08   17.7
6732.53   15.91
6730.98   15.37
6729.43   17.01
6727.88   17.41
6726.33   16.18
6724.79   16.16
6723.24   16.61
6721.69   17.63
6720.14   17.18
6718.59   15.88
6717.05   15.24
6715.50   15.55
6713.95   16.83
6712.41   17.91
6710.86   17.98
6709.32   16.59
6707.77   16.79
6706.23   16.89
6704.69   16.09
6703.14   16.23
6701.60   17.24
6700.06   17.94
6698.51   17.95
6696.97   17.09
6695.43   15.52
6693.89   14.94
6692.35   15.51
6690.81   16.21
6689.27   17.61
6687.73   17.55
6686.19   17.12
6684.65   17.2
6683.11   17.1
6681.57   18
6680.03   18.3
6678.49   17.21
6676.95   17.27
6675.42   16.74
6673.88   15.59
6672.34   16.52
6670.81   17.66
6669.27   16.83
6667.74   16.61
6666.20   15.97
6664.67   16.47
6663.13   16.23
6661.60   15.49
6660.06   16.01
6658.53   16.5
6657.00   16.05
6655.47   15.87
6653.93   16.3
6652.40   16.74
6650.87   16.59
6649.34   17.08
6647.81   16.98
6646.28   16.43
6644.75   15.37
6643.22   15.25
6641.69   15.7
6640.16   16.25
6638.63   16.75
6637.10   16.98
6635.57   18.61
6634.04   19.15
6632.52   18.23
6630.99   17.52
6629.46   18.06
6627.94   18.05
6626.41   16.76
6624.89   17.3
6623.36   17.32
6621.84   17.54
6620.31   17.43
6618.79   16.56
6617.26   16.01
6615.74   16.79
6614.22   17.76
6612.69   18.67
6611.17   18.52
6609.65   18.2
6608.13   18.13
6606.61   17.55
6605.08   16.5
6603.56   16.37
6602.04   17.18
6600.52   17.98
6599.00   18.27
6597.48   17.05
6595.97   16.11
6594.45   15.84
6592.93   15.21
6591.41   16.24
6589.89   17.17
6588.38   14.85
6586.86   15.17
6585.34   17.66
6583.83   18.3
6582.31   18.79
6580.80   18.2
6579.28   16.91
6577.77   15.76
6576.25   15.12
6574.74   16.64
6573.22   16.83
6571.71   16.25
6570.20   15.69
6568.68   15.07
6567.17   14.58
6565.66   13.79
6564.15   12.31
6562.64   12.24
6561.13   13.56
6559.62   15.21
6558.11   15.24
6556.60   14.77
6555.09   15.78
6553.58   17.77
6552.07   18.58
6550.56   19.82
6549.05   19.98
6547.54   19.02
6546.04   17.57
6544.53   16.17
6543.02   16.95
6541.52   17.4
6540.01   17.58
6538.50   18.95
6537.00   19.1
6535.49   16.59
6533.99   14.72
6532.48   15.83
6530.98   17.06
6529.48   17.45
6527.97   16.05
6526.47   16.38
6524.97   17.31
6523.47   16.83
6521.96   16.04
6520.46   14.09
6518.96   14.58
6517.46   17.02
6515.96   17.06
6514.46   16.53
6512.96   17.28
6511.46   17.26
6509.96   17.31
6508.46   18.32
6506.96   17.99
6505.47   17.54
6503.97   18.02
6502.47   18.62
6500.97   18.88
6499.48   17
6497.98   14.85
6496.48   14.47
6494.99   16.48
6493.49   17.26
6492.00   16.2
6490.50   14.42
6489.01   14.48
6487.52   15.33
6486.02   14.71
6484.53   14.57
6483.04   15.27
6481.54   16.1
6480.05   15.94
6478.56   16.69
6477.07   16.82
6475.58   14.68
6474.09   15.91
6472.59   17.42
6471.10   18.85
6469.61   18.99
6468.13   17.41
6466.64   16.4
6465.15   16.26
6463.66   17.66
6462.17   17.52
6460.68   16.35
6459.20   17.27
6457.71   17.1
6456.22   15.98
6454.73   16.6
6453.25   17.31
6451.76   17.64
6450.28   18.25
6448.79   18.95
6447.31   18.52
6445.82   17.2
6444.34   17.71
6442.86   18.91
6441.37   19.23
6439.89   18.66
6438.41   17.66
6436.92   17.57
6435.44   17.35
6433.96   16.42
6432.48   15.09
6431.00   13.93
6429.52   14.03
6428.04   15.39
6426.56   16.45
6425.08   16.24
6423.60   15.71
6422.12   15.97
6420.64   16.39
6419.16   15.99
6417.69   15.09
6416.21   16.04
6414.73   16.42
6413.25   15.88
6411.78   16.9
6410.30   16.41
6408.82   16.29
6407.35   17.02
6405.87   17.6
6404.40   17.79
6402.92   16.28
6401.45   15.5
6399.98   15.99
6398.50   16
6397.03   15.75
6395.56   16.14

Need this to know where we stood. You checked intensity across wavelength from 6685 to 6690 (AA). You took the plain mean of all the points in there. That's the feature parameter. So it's 17.4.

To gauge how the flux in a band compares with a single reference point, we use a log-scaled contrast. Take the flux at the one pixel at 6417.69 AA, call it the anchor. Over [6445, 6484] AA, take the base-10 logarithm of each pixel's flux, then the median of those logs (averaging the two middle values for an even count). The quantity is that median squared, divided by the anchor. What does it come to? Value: 0.1010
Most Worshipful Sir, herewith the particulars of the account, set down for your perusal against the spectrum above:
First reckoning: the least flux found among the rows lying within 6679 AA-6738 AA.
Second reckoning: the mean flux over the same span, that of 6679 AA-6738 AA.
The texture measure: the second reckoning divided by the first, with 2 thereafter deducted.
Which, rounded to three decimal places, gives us -0.871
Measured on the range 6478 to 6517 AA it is -0.857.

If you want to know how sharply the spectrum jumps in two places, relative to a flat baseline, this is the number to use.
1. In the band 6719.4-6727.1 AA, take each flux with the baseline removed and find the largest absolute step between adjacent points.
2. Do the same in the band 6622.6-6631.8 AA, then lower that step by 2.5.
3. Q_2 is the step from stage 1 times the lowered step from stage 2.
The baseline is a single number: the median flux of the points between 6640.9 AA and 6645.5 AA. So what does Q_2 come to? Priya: -1.2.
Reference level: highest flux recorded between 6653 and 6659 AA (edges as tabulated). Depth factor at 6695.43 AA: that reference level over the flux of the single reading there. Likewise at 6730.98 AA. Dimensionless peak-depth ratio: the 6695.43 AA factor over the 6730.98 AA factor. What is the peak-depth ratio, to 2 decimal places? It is 0.99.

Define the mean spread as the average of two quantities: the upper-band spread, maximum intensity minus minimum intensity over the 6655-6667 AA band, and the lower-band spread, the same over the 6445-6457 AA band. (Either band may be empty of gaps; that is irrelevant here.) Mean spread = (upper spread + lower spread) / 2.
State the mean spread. 1.99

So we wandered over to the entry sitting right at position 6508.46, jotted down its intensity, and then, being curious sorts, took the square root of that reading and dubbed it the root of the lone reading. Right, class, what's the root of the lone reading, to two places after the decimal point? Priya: 4.28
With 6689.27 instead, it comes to 4.20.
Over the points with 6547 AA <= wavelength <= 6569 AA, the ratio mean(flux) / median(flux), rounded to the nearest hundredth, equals 1.04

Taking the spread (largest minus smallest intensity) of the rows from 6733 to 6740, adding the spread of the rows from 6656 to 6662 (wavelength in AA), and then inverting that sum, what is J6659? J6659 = 0.56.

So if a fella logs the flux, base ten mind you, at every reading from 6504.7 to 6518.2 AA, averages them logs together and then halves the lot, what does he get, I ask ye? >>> 0.620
